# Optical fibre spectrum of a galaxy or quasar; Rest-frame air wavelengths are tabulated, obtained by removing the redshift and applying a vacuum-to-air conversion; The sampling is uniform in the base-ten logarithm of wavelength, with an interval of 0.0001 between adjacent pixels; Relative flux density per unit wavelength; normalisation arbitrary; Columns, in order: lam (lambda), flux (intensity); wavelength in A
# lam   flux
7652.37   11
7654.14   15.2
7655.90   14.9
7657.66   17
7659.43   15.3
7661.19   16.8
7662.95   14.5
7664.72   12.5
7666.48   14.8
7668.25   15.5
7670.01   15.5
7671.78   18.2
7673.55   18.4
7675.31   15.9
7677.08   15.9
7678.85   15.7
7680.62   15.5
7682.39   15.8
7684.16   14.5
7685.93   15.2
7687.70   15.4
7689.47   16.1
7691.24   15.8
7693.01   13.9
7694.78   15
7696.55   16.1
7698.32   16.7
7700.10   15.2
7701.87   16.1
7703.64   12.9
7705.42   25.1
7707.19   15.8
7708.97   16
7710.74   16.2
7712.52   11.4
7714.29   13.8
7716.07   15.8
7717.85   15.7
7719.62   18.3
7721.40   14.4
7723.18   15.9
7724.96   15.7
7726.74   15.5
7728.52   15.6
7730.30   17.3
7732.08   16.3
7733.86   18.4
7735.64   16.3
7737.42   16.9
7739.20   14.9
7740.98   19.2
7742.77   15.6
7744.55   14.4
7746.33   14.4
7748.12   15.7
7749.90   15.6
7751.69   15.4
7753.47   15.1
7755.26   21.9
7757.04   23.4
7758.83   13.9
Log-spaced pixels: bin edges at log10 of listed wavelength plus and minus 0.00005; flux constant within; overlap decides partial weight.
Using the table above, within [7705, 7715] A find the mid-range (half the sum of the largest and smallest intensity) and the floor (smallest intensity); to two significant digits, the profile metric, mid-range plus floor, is 30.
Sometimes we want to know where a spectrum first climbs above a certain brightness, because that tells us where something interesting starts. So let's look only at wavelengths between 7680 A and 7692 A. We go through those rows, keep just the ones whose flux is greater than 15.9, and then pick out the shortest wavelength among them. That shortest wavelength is 7689.47 A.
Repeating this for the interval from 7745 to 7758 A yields 7755.26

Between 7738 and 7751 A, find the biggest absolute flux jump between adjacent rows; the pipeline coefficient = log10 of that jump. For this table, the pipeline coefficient 0.63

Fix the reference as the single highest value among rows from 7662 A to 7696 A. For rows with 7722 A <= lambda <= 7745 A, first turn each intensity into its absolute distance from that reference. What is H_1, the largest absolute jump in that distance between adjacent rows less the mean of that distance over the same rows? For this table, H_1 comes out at 0.5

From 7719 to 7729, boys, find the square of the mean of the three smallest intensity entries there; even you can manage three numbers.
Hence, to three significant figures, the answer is 230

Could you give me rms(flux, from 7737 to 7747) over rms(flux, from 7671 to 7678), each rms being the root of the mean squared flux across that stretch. 0.93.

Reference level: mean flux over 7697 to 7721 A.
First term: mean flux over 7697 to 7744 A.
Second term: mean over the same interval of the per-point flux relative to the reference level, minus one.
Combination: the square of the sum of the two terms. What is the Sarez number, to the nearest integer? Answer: 262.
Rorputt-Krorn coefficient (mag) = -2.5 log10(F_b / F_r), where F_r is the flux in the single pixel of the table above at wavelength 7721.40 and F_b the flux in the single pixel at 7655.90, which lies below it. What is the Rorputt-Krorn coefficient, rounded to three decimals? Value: -0.037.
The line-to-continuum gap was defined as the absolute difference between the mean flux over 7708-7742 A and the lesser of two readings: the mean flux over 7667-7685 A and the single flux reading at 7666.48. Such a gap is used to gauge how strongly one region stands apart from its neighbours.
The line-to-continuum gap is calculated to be 1.2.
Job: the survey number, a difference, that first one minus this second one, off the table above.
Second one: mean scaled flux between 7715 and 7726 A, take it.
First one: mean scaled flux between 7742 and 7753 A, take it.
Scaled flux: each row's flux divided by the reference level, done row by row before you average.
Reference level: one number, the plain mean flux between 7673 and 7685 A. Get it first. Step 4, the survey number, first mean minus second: -0.05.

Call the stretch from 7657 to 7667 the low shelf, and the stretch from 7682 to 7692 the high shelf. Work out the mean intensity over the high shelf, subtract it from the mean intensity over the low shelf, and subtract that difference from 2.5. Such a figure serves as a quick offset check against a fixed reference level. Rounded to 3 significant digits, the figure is 2.82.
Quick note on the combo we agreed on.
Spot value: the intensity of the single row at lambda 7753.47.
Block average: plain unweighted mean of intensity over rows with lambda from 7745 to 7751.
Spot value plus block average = 30.3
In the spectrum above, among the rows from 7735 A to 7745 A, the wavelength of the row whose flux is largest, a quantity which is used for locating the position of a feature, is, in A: 7740.98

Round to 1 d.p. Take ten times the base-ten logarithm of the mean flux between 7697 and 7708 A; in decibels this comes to 12.3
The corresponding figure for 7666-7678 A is 12.1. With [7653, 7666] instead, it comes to 11.8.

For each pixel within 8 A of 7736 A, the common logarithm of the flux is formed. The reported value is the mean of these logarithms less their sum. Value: -9.78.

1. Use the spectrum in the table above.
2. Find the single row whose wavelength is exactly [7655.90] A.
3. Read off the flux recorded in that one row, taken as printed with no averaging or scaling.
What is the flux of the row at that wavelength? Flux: 14.9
